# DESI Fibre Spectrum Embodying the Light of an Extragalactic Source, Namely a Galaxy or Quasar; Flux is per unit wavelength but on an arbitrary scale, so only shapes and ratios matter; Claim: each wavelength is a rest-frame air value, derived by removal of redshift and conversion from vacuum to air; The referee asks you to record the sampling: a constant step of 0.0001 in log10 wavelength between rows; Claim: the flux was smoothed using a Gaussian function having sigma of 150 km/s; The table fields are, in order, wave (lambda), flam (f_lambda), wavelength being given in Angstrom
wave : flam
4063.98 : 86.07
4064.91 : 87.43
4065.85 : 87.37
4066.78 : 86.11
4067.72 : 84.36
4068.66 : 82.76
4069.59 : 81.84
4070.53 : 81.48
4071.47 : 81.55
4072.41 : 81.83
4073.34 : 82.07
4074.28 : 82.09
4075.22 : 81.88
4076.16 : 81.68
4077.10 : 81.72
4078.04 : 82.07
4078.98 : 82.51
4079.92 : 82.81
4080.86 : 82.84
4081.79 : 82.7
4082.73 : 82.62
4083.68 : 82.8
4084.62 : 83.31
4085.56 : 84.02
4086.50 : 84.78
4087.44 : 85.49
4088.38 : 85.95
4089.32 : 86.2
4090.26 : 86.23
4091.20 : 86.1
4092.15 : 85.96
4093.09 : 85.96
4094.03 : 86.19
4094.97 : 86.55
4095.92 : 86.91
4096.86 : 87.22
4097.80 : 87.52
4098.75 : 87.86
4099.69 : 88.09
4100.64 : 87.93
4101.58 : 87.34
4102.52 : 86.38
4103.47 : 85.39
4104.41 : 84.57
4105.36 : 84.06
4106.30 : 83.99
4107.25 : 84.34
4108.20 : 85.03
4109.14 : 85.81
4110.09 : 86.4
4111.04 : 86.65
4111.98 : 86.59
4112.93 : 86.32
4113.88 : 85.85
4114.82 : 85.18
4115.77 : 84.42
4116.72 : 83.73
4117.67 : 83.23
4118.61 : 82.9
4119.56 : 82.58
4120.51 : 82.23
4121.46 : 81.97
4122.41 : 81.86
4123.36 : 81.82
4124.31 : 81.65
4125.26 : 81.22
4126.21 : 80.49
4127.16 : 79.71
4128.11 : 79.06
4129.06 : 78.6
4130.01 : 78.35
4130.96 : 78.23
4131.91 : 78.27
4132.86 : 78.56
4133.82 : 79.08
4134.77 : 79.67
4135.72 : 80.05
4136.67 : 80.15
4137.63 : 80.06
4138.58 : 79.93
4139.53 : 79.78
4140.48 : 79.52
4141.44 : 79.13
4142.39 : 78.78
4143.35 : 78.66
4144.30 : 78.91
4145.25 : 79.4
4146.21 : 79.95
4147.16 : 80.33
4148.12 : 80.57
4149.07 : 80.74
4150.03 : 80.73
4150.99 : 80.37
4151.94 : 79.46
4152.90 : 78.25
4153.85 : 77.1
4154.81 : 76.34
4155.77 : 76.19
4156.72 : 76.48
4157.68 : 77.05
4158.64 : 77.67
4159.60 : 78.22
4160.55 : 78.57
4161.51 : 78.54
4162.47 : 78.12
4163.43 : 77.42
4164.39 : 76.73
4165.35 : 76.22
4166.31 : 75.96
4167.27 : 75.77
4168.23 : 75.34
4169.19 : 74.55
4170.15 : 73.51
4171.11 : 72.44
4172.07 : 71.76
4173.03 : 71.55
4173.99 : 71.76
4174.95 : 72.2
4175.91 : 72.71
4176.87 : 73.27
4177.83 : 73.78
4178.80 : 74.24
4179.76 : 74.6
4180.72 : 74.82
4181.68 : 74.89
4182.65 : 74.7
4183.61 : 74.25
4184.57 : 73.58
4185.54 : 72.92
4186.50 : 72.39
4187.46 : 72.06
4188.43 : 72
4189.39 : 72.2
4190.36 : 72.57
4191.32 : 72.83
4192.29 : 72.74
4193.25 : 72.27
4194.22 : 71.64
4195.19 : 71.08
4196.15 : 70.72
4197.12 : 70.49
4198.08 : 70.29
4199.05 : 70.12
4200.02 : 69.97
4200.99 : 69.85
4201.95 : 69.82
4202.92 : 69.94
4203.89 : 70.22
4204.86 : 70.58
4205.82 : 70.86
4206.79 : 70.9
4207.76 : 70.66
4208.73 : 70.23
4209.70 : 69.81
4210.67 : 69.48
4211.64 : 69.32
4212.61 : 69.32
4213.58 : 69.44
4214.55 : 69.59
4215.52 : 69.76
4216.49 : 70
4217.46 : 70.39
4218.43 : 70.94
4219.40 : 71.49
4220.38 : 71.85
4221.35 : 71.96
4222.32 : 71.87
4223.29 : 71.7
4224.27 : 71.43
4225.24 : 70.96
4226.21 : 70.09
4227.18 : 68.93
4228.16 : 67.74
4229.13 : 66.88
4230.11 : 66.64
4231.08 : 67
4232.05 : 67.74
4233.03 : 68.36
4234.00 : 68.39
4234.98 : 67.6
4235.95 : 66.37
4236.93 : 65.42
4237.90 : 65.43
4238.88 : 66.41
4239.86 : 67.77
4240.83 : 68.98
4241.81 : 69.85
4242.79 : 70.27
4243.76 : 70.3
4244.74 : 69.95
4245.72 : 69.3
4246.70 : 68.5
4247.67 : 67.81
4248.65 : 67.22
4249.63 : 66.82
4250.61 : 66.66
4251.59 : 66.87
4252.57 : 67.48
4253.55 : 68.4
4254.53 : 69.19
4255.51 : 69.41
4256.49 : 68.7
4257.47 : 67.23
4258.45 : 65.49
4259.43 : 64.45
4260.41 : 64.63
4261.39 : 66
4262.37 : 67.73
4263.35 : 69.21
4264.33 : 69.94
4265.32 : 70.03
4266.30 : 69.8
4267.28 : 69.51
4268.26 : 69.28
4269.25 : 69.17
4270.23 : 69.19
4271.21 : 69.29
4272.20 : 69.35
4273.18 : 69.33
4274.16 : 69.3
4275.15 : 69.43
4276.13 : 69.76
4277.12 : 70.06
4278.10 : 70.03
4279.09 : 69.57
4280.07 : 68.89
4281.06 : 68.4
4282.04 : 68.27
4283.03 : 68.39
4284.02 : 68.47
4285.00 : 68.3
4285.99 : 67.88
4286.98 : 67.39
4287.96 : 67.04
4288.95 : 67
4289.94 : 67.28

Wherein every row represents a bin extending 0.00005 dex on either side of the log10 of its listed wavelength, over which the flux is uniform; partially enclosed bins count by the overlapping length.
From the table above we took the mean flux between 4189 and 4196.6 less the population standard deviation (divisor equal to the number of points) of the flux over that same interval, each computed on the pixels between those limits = 71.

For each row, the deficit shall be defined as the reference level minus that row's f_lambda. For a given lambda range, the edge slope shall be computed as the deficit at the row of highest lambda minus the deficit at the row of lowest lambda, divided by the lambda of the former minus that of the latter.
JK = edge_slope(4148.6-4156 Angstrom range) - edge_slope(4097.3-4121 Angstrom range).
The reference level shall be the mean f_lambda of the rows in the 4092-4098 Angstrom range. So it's 0.45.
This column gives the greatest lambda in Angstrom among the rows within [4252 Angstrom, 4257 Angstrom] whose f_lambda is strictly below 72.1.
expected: 4256.49 Angstrom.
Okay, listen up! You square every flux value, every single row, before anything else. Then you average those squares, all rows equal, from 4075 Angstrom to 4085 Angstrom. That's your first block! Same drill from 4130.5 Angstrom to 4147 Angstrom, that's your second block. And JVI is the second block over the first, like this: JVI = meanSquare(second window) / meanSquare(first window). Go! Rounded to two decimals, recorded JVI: 0.93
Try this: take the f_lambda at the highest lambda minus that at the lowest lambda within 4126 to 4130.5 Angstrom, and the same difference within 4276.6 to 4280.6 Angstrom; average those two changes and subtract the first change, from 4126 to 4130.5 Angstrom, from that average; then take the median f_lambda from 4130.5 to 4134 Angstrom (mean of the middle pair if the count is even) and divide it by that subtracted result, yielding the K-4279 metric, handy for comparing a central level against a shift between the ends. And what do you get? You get 162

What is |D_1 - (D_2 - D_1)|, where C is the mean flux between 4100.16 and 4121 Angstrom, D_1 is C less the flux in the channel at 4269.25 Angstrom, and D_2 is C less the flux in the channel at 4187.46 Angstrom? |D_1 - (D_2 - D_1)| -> 18.8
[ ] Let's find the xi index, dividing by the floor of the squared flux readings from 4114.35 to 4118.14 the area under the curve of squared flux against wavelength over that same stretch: 3.87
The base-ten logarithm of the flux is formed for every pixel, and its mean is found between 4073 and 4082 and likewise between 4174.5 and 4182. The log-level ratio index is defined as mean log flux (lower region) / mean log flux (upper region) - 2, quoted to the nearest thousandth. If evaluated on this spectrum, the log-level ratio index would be -0.975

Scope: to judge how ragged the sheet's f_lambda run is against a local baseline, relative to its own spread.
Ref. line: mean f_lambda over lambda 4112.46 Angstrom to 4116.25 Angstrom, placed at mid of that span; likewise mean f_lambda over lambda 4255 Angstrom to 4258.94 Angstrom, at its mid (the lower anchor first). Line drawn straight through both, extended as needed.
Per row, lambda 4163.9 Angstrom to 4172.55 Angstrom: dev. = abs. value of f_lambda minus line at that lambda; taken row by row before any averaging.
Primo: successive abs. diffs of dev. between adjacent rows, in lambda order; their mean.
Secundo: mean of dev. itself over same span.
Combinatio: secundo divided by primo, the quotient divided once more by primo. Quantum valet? 16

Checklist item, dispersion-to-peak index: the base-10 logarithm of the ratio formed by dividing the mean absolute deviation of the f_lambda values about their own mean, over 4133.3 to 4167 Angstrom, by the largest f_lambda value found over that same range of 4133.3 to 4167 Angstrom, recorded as -1.82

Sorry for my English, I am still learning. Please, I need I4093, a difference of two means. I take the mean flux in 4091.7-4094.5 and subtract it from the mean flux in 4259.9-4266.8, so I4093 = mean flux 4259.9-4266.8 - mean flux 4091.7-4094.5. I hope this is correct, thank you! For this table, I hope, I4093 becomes -18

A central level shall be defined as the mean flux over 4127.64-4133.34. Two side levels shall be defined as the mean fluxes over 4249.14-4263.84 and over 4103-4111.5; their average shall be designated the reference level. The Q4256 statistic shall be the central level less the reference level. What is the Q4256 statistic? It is 2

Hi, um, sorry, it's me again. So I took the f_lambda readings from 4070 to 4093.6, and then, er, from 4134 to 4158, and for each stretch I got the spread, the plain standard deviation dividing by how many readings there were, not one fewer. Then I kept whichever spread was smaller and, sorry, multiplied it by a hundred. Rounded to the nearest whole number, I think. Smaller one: 139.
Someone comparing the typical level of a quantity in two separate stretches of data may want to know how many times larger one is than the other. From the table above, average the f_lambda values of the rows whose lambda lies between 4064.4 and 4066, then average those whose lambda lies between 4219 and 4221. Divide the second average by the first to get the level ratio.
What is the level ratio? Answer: 0.82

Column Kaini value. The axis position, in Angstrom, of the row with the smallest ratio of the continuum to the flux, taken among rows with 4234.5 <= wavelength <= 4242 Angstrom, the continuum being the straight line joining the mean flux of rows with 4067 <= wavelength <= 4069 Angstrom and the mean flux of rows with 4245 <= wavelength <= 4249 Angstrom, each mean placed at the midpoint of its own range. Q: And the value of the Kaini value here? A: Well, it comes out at 4241.81 Angstrom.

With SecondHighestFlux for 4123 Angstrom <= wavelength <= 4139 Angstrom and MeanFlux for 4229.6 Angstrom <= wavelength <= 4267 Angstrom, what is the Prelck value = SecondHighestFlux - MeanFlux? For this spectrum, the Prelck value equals 14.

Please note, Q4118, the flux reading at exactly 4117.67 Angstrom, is 83.23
